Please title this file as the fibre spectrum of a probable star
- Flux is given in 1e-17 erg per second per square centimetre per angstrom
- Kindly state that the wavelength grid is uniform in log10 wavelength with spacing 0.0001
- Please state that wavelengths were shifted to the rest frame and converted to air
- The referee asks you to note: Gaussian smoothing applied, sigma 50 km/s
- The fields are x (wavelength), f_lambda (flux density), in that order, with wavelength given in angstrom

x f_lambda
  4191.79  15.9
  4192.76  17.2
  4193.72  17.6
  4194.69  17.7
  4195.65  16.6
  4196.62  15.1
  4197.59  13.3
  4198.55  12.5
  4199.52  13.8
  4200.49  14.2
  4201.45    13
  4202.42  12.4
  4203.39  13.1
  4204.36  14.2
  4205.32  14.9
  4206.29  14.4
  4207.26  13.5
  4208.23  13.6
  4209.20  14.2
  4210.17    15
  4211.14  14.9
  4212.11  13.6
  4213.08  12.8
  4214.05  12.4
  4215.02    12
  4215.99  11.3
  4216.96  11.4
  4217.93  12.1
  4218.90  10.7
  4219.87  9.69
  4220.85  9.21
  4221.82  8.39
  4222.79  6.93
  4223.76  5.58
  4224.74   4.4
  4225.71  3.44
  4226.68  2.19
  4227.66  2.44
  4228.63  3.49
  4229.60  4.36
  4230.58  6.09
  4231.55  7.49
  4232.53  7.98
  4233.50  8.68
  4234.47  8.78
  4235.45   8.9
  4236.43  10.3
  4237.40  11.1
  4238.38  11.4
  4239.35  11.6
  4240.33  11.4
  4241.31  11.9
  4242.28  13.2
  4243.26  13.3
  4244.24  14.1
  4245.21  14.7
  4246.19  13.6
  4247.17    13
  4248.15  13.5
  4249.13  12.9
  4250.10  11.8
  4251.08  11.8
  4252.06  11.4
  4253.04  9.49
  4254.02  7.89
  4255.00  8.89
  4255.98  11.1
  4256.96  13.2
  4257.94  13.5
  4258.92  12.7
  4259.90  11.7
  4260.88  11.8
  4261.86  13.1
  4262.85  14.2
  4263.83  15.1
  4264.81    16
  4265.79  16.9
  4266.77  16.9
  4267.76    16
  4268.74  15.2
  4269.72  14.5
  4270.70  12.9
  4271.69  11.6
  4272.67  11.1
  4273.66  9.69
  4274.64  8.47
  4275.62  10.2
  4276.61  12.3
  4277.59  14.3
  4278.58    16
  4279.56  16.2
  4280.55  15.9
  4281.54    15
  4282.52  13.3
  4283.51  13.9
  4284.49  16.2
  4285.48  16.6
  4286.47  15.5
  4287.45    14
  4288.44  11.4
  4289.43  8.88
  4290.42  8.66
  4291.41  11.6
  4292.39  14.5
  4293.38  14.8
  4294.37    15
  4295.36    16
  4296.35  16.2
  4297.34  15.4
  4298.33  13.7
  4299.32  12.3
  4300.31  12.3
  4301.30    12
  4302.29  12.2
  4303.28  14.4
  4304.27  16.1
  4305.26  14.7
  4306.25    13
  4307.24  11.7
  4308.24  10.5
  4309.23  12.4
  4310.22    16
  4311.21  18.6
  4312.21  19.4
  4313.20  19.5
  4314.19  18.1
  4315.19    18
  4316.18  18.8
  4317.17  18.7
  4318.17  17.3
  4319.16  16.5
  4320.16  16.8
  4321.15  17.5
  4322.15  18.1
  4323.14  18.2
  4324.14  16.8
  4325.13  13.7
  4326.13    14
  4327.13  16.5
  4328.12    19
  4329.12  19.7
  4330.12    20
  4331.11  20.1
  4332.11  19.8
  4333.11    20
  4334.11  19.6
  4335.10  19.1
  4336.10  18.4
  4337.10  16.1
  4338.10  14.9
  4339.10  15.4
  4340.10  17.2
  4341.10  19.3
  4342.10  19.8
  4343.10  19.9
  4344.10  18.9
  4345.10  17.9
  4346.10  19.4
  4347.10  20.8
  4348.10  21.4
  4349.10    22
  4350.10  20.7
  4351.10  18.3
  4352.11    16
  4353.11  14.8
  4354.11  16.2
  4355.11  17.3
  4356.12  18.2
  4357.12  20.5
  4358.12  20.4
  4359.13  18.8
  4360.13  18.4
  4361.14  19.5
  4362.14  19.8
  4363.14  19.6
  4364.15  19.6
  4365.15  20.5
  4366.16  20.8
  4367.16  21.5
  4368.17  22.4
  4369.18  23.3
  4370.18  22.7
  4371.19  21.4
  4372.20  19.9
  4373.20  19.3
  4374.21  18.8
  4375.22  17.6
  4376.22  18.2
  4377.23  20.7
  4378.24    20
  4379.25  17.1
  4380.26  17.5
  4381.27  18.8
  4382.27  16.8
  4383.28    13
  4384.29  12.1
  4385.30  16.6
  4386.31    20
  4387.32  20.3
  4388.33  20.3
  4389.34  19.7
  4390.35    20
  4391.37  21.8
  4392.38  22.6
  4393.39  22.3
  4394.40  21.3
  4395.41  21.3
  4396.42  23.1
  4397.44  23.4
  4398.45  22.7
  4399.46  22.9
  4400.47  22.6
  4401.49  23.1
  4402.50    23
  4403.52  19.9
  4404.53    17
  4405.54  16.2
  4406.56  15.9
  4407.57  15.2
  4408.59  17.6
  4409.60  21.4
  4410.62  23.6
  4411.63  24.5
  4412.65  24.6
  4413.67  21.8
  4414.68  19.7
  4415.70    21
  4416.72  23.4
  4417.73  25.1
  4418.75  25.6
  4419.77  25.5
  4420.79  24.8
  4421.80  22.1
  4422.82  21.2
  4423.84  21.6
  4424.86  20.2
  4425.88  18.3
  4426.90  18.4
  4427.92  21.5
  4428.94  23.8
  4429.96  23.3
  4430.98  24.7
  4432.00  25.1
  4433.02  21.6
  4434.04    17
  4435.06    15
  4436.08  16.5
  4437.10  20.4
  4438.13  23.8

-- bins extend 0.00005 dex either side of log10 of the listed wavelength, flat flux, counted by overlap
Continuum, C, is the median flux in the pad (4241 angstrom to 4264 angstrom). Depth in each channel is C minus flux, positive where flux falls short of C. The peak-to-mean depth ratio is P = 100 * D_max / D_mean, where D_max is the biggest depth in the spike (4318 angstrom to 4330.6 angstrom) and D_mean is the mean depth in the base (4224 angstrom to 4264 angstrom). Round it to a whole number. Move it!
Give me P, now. -28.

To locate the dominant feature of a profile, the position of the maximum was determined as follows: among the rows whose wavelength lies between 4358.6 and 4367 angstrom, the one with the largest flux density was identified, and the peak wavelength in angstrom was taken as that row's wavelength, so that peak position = 4366.16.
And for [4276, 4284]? 4279.56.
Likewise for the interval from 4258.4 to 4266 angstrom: 4265.79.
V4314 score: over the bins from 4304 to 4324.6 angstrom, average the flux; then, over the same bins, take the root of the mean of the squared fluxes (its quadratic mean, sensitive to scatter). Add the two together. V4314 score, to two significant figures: 33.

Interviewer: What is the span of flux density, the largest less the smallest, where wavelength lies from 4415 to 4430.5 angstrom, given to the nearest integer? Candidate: 7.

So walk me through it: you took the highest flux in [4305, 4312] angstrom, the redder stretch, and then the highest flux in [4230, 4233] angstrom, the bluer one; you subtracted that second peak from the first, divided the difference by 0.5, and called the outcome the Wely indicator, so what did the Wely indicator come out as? 21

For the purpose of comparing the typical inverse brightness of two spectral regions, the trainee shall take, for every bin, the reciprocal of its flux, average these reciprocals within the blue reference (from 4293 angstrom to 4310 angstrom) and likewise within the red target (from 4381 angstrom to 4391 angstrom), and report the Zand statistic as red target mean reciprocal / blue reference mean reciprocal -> 0.78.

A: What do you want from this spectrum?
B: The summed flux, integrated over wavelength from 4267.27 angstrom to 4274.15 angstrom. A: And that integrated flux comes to 89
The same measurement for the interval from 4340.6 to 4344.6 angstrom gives 78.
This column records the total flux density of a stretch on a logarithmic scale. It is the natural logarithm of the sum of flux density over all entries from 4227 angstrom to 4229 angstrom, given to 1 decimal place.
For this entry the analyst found 1.8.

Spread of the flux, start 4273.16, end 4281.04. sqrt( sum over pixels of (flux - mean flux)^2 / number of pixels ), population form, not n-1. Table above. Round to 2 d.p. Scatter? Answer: 2.94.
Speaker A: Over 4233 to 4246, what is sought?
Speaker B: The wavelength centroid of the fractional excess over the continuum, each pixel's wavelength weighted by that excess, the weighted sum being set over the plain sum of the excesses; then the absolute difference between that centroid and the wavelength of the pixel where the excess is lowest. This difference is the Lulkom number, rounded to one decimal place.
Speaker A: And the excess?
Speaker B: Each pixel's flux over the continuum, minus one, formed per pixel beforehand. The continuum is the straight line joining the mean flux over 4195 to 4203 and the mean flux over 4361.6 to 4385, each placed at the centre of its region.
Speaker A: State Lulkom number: 4.1 angstrom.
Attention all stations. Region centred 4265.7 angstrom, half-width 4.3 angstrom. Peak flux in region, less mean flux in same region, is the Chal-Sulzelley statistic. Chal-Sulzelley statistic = 1.6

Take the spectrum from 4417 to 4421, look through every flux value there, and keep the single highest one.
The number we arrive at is 25.6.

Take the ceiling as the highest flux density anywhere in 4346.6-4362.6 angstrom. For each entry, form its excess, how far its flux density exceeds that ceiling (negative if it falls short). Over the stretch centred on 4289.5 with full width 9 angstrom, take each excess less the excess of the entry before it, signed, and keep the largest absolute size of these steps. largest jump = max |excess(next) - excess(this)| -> 2.94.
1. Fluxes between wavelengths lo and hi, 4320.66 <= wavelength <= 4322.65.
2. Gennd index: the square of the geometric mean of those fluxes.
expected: 317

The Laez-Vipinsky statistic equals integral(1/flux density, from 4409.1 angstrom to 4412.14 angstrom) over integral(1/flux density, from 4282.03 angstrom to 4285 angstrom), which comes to 0.64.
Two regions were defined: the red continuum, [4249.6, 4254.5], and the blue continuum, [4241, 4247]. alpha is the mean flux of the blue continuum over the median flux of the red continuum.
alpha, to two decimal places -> 1.18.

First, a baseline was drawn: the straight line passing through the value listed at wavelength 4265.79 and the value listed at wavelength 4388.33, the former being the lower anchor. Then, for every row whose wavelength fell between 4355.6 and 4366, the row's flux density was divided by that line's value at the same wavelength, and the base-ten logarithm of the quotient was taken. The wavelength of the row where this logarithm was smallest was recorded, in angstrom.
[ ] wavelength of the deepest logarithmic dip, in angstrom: 4356.12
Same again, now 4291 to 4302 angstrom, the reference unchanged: 4291.41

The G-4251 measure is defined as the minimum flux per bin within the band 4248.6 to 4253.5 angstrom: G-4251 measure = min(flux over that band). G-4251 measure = 9.49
